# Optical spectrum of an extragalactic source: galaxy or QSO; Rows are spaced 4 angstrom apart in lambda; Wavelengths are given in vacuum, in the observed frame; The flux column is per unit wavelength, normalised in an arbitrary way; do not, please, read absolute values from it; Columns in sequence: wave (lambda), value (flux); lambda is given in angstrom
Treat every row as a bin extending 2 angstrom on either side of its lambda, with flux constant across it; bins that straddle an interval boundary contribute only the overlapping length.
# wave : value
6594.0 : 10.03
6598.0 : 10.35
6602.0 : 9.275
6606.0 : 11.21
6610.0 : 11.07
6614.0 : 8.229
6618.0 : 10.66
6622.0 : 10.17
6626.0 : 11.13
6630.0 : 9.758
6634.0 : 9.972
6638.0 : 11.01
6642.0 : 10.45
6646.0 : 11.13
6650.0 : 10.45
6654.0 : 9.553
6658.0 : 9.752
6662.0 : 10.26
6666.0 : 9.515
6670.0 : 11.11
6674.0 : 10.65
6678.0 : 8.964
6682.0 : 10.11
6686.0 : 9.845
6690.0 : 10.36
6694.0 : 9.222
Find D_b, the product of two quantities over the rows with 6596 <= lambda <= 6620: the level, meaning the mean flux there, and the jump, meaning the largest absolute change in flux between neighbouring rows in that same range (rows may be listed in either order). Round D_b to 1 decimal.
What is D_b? 28.8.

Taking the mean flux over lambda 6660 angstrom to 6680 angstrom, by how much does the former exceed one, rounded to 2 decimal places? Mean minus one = 9.10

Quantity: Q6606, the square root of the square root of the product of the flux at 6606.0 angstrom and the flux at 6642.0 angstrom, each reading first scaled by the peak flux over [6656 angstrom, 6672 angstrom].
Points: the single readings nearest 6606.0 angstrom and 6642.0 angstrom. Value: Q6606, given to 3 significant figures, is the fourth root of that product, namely 0.987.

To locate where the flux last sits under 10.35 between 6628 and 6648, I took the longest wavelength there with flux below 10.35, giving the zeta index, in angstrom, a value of 6634.0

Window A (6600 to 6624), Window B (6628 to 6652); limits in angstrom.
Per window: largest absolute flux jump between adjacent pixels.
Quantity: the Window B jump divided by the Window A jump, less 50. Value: -49.6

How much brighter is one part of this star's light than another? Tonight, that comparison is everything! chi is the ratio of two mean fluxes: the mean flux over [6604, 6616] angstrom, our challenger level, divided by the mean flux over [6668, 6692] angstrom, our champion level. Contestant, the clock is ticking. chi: 1.000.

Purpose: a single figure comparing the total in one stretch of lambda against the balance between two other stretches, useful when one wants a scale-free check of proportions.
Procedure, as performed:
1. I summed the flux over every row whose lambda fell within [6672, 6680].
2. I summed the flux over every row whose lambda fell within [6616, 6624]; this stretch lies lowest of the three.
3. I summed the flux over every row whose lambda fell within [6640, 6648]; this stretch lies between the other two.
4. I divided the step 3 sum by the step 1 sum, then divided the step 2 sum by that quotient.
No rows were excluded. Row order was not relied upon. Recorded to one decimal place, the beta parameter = 18.9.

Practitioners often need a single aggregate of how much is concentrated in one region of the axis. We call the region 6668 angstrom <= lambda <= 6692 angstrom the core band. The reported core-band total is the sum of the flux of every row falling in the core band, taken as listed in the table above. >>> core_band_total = 61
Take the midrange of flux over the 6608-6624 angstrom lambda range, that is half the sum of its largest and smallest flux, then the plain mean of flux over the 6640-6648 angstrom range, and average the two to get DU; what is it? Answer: 10.2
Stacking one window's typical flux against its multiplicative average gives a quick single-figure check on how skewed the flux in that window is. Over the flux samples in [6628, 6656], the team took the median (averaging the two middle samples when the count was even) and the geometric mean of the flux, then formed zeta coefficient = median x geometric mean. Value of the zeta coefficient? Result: 108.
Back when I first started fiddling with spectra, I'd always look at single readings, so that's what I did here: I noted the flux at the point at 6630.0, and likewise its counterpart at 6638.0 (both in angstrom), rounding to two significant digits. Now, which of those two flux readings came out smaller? 9.8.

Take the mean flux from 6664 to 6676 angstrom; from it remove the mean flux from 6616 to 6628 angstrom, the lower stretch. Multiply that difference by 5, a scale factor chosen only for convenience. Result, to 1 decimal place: -1.1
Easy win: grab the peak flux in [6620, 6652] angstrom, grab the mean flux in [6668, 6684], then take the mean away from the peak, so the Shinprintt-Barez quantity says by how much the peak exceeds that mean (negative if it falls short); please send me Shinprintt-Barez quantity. 0.92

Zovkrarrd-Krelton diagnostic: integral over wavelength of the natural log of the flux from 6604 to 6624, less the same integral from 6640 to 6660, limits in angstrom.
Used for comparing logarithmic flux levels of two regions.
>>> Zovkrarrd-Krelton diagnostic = 0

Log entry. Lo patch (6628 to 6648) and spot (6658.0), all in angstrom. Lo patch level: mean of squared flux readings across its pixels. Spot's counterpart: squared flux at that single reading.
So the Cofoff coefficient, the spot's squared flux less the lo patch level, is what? -15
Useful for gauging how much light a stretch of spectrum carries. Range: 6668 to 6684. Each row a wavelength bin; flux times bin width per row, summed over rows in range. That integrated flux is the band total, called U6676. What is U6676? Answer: 163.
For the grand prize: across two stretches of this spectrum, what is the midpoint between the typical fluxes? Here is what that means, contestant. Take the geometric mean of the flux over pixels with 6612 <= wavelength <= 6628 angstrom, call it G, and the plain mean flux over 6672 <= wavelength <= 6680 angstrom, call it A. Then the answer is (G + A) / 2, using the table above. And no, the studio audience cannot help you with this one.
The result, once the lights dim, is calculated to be 9.89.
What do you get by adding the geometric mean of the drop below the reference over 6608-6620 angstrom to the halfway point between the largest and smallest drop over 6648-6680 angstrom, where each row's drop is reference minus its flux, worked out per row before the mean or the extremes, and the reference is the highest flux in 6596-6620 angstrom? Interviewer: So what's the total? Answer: 1.8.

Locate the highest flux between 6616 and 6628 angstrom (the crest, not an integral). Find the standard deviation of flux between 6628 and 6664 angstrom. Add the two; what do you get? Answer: 11.7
